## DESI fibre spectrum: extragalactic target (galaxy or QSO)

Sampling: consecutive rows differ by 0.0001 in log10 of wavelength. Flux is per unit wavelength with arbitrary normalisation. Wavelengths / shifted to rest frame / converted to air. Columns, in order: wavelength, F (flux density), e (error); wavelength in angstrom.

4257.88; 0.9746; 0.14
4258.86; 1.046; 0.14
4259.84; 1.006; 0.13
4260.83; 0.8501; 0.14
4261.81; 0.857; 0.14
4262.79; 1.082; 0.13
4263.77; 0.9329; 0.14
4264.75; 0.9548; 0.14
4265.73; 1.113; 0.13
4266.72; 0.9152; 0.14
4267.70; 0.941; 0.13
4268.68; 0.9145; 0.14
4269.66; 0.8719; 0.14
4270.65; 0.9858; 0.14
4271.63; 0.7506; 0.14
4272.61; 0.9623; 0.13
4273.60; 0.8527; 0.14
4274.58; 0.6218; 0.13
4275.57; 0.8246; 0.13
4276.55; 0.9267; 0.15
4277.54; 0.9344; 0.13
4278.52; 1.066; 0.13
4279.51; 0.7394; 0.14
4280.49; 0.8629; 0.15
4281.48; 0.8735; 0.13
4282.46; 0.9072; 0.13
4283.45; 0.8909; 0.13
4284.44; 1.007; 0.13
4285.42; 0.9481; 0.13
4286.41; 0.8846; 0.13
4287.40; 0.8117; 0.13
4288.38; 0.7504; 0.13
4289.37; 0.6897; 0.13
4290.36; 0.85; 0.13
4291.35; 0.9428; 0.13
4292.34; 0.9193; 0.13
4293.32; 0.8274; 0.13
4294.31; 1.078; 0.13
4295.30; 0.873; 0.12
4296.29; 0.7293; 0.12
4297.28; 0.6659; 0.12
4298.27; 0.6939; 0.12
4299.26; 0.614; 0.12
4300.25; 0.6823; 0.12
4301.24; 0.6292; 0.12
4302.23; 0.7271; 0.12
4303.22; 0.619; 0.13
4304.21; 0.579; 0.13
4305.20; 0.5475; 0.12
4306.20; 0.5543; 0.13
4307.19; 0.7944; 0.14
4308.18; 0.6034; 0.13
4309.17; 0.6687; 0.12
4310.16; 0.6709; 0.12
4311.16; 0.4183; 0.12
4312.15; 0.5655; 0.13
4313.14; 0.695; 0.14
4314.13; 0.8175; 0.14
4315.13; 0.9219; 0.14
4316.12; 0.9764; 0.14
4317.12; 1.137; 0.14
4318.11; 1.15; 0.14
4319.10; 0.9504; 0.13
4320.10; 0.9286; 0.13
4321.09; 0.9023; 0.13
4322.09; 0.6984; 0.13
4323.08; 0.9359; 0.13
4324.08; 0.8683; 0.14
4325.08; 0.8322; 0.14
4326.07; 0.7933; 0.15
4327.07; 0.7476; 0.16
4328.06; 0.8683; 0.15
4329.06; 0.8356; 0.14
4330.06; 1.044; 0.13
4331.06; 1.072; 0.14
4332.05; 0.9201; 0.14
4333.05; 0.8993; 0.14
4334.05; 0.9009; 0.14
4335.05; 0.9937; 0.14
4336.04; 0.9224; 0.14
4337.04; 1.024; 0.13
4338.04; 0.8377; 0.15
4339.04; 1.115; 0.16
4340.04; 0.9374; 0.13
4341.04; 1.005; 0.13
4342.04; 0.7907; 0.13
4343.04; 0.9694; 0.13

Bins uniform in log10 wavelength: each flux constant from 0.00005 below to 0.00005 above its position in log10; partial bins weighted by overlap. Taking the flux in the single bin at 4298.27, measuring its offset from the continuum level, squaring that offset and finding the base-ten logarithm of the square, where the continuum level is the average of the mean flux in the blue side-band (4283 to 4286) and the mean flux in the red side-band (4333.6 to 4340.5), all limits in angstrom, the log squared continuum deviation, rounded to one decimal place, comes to -1.2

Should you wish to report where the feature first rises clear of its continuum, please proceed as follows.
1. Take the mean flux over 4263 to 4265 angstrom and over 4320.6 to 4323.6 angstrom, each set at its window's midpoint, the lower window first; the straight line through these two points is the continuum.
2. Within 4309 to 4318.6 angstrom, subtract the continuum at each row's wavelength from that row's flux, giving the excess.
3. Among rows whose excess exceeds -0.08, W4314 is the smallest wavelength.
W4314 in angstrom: 4314.13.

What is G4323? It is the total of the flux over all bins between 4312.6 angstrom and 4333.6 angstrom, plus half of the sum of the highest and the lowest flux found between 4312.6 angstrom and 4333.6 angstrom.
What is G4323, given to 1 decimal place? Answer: 19.9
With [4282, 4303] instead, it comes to 18.0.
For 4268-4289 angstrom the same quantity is 19.2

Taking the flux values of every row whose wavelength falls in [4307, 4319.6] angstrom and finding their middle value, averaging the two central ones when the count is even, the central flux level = 0.79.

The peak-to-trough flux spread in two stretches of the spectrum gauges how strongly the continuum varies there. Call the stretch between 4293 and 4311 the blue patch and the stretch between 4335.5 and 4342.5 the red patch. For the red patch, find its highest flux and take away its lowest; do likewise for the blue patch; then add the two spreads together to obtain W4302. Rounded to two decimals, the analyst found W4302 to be 0.85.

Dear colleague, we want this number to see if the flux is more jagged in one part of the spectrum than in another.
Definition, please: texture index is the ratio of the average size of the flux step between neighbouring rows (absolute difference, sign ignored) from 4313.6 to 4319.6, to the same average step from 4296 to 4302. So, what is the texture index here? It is 1.8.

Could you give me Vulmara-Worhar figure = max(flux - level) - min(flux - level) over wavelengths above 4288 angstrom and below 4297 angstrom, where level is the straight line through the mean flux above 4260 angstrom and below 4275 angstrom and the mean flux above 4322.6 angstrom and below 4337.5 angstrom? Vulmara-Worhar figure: 0.39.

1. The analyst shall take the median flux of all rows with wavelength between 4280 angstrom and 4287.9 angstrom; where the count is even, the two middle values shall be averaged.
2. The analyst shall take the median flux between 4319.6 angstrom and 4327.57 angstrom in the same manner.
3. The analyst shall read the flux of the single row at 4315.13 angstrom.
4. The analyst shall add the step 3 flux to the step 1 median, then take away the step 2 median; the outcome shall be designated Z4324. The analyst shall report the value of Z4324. 1.0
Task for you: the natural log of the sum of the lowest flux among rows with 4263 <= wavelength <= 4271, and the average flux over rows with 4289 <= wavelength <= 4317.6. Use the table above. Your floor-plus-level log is 0.478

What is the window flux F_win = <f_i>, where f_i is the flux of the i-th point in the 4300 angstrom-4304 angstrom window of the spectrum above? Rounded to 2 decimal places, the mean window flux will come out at 0.66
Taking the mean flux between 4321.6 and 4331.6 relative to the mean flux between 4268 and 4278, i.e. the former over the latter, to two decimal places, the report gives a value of 1.01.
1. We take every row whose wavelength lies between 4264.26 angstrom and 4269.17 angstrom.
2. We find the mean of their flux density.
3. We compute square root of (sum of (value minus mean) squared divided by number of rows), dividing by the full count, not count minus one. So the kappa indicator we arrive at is 0.074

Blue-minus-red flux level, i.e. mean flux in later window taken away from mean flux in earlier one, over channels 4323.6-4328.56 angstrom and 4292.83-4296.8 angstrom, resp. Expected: 0.05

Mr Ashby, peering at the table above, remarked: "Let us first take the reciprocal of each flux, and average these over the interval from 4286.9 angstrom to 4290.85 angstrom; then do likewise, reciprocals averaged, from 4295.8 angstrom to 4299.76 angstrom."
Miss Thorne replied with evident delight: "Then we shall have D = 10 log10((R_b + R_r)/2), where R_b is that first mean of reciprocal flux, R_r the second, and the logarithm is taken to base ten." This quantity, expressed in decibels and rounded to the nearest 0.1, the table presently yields 1.4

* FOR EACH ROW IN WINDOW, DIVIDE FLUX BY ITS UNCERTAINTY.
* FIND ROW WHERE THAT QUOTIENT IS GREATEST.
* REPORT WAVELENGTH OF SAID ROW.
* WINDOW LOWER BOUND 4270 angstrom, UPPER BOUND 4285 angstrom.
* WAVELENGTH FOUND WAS 4278.52 angstrom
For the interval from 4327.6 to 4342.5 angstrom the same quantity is 4330.06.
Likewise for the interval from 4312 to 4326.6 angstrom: 4318.11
